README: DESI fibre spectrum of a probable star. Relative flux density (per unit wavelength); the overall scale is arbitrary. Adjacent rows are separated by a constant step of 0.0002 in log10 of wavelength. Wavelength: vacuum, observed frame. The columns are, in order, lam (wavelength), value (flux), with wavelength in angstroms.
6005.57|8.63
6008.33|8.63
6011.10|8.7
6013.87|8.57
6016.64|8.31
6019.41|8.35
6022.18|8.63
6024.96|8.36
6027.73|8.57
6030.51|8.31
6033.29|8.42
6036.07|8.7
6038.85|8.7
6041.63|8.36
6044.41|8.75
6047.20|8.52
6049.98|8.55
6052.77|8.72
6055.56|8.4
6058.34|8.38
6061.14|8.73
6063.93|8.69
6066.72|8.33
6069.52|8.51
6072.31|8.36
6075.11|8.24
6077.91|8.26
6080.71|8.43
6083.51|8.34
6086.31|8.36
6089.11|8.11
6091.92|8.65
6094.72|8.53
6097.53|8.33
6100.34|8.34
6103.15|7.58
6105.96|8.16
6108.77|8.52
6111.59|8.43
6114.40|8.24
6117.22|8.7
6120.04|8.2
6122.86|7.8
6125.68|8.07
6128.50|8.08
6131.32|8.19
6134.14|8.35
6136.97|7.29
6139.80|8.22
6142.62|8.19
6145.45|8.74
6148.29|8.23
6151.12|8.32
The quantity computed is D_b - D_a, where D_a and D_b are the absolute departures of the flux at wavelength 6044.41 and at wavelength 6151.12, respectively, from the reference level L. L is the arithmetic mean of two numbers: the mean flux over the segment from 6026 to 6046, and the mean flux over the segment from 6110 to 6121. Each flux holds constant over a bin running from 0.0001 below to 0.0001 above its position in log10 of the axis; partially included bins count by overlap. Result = -0.13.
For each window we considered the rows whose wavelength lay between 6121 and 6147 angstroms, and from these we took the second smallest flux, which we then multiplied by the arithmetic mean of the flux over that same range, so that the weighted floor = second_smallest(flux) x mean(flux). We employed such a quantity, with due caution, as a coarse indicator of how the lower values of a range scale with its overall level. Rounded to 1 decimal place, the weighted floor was 63.2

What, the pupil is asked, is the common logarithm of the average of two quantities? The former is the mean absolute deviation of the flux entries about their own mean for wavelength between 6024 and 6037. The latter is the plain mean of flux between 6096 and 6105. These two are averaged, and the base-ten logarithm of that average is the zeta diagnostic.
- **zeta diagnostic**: 0.614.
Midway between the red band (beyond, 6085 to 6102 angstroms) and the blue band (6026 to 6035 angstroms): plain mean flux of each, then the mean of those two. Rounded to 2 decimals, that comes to 8.41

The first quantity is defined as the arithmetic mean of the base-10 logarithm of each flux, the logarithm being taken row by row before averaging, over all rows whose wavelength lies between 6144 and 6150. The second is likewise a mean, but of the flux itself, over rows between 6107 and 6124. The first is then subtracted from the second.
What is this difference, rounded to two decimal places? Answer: 7.39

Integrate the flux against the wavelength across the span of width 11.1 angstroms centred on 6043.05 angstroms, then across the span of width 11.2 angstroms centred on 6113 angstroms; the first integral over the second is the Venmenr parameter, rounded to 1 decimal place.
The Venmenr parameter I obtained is 1.0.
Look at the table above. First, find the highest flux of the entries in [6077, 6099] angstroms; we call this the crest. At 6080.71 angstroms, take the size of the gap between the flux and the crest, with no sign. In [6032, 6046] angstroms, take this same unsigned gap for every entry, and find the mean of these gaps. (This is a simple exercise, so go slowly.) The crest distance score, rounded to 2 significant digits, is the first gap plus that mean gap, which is 0.36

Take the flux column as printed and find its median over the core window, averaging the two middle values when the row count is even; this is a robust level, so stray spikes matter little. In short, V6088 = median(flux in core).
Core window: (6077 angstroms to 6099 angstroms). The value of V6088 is 8.35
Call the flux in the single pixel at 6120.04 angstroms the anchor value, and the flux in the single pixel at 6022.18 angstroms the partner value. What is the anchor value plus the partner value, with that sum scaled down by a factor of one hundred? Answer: 0.168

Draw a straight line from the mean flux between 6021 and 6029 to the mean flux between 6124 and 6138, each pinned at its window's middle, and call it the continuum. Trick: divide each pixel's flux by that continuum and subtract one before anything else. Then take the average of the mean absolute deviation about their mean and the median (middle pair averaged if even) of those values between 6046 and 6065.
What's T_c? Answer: 0.017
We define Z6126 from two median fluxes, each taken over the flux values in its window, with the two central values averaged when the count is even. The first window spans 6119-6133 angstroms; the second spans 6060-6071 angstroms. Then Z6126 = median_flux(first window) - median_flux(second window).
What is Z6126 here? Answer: -0.52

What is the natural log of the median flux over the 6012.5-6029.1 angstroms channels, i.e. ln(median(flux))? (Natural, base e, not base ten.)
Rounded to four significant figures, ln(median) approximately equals 2.136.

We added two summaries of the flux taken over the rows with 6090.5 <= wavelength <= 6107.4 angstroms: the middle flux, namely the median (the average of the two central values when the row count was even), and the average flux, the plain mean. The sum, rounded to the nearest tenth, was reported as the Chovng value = 16.6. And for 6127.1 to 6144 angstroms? 16.2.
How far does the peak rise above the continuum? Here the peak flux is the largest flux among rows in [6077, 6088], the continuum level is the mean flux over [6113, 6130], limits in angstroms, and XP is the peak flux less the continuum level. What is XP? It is 0.25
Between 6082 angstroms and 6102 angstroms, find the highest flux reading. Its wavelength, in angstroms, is 6091.92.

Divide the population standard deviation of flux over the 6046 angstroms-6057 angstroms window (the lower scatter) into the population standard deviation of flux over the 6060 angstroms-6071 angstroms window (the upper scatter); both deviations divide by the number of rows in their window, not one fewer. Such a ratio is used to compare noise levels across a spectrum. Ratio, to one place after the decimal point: 1.4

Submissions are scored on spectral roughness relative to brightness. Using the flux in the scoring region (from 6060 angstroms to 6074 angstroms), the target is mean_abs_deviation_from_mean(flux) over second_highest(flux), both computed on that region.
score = 0.017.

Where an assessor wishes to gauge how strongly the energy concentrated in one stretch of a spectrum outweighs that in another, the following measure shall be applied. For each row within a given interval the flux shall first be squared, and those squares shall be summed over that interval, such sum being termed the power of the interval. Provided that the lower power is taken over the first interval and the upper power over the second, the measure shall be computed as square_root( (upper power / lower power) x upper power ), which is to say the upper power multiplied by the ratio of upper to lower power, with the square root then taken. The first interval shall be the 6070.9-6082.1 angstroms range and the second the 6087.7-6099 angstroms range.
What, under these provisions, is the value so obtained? 17.0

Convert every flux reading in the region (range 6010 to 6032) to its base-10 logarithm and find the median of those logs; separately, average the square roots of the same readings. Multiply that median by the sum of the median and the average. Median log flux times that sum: 3.56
